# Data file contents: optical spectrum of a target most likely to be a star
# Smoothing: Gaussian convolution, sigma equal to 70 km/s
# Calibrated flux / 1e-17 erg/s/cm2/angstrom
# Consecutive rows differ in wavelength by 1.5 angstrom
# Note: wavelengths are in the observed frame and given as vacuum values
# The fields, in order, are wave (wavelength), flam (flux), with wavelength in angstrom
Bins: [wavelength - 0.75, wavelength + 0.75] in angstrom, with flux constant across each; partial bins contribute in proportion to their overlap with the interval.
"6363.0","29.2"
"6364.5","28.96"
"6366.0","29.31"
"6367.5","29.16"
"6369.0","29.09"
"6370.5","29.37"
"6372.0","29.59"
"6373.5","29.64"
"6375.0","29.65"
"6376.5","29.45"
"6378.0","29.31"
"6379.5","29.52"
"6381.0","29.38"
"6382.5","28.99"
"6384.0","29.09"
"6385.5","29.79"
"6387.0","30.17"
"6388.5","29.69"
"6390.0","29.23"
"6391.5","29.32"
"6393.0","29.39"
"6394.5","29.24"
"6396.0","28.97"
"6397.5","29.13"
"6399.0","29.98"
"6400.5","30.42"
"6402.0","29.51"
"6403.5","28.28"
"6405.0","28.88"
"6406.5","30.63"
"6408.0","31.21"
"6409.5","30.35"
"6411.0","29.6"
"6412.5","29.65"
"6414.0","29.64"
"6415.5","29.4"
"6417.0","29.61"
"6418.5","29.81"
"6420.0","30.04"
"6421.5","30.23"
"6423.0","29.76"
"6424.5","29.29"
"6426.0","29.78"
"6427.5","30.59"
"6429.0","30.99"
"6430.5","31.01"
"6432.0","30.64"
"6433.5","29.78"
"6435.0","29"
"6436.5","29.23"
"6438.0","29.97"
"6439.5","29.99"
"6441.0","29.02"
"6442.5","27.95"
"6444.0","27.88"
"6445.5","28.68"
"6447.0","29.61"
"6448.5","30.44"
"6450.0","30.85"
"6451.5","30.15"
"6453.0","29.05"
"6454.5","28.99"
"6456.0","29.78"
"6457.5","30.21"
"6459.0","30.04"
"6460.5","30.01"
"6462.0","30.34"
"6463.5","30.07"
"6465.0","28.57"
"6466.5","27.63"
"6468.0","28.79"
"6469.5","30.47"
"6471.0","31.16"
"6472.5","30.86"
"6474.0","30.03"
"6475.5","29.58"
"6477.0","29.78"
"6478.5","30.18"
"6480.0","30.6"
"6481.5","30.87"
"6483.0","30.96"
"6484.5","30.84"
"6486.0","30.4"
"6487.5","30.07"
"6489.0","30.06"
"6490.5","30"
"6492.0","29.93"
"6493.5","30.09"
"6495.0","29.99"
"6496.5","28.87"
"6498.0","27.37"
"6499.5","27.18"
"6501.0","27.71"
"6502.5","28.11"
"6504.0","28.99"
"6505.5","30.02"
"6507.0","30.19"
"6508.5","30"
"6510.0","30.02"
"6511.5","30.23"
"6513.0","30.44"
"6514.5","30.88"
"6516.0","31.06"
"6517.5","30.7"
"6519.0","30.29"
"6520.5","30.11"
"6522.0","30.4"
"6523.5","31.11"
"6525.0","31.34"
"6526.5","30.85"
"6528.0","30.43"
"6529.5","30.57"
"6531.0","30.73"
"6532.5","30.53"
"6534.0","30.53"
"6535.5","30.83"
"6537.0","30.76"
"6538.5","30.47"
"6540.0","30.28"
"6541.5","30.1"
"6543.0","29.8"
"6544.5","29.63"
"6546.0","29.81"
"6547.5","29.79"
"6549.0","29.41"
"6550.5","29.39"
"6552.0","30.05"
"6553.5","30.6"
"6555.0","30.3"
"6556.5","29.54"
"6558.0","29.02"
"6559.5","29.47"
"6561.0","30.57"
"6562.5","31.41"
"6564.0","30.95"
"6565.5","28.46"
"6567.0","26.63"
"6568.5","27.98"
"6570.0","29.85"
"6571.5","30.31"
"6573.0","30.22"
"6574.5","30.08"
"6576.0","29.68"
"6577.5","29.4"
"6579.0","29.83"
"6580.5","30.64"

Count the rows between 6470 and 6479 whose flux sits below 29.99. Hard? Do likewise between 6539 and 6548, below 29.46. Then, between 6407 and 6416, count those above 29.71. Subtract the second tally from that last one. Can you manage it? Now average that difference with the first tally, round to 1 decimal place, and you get 2.0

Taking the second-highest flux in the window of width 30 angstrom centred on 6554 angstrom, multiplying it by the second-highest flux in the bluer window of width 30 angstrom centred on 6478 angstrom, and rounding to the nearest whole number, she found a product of 958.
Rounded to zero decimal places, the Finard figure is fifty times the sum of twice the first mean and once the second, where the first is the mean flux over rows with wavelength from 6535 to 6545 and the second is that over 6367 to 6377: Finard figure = 4498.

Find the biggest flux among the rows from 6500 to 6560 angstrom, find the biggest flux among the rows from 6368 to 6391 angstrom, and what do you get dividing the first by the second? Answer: 1.04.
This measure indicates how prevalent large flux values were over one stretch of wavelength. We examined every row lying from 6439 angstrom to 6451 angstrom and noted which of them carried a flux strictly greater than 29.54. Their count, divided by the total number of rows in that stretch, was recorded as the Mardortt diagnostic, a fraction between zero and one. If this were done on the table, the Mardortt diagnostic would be 0.50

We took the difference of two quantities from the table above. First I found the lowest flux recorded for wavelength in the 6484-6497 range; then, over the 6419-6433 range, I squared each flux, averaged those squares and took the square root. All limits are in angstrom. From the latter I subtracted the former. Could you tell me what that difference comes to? 1.4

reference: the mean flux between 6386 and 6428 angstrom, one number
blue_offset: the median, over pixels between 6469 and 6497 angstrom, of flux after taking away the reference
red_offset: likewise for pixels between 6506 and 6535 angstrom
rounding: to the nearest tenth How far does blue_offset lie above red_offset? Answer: -0.4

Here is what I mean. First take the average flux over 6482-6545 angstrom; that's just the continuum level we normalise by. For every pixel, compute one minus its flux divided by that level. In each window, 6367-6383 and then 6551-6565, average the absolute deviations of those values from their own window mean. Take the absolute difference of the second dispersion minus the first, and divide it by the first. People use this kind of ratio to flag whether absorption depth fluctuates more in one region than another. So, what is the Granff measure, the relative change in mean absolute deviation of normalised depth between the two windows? 2.5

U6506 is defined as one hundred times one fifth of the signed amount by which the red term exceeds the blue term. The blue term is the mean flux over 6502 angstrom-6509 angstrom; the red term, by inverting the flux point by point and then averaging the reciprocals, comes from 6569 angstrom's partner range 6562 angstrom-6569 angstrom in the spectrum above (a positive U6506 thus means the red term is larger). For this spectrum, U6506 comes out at -589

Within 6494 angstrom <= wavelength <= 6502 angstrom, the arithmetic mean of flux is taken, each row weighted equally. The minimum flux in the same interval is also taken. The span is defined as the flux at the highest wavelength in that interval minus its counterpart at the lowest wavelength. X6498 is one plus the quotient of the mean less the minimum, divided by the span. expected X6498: 0.5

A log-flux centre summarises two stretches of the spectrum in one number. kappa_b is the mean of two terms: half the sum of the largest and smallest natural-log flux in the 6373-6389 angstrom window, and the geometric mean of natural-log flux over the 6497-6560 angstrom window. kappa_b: 3.39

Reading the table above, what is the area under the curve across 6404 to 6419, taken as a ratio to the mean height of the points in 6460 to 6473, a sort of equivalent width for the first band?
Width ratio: 15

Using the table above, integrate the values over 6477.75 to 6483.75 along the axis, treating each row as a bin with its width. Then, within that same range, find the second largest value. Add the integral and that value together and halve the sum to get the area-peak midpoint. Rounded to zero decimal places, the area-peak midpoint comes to 107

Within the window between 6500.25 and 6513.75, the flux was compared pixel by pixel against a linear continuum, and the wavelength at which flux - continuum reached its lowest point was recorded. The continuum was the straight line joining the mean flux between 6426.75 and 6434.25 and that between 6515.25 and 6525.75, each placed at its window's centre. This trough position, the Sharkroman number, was 6501.0 angstrom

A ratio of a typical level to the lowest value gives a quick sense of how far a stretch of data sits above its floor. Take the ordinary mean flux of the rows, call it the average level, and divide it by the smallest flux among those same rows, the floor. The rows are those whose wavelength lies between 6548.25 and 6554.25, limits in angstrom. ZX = 1.02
